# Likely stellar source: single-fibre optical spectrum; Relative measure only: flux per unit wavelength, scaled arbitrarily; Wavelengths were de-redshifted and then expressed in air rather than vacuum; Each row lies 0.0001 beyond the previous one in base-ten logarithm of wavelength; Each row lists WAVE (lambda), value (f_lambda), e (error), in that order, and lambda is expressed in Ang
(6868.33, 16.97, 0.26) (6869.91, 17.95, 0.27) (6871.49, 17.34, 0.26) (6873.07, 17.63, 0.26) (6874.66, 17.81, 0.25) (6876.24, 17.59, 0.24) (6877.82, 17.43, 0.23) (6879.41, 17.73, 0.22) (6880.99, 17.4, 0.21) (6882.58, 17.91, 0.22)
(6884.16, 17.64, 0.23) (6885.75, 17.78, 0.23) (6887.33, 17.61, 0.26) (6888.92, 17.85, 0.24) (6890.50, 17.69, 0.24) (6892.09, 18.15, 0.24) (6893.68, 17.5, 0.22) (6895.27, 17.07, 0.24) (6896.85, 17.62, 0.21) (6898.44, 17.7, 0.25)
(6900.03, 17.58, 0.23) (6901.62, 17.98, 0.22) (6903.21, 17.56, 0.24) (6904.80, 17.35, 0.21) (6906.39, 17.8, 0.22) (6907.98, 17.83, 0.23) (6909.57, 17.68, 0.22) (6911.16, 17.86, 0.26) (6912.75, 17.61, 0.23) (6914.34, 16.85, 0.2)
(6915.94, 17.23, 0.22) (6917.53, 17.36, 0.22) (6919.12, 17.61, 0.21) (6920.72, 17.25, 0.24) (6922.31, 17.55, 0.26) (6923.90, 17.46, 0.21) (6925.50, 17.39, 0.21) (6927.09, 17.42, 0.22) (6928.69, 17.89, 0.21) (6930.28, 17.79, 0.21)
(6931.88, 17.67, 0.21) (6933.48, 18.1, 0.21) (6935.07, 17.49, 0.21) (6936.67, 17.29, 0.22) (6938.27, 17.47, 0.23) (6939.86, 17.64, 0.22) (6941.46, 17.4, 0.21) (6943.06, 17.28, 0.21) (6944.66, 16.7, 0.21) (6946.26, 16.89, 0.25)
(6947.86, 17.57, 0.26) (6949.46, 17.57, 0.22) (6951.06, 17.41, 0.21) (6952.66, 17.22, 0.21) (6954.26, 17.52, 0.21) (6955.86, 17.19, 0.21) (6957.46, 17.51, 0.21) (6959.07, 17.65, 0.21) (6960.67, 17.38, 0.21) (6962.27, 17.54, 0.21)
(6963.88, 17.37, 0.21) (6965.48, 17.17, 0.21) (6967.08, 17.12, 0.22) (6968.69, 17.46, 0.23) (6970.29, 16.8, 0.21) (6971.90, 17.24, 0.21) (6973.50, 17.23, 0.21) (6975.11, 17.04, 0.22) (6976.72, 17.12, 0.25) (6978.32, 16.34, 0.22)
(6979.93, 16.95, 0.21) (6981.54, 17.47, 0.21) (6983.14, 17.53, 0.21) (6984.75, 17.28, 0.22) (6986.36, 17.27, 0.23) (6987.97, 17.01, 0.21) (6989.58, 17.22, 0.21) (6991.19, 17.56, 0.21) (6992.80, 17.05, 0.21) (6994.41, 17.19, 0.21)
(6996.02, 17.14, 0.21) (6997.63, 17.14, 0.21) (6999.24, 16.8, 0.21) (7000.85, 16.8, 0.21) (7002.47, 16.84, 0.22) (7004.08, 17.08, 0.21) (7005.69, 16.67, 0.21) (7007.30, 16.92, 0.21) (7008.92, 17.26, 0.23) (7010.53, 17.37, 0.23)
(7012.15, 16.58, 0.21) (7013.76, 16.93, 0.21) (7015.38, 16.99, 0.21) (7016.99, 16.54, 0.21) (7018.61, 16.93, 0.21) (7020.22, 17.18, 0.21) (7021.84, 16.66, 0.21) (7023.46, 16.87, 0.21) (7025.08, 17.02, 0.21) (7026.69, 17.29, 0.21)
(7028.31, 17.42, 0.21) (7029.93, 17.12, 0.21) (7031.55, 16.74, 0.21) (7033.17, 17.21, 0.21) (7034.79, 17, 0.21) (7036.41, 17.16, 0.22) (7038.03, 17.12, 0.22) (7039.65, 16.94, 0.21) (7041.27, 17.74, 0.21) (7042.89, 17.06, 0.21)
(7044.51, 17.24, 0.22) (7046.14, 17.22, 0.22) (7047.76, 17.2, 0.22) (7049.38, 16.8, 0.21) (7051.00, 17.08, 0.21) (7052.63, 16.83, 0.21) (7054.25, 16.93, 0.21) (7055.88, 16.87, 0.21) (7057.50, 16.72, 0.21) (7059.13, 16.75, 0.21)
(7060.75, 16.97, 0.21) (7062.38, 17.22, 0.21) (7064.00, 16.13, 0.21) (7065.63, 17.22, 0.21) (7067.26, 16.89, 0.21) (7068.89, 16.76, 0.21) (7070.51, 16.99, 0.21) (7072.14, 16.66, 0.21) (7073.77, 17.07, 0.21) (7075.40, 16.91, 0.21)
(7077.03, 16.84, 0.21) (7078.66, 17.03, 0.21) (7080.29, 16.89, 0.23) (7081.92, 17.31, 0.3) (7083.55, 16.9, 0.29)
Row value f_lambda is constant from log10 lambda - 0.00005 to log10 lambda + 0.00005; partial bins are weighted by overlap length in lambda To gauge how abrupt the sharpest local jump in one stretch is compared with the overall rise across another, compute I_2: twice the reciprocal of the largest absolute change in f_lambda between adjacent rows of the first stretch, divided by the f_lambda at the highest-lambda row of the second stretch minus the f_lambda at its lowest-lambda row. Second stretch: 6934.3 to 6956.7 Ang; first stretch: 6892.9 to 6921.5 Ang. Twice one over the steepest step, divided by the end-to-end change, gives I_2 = -9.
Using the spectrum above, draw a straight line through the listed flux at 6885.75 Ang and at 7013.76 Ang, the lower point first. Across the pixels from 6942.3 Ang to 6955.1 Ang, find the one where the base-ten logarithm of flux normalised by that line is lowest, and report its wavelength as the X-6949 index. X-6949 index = 6944.66 Ang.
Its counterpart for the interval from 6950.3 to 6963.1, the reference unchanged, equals 6955.86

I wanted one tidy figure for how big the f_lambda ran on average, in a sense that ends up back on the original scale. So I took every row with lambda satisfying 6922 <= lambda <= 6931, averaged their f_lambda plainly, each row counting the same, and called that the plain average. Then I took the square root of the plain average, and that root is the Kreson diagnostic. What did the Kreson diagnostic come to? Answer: 4.19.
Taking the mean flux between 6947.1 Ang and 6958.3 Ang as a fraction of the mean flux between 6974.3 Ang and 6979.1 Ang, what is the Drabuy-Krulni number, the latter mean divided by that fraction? 16.3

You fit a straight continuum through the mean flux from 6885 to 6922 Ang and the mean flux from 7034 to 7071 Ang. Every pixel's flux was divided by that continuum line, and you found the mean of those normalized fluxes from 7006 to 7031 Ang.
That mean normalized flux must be 0.99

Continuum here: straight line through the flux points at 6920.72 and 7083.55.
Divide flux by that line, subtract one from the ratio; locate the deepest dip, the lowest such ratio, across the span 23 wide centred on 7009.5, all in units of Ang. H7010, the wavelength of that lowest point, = 7016.99 Ang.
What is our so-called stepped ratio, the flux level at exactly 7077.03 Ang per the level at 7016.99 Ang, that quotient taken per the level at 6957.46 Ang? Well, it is 0.0581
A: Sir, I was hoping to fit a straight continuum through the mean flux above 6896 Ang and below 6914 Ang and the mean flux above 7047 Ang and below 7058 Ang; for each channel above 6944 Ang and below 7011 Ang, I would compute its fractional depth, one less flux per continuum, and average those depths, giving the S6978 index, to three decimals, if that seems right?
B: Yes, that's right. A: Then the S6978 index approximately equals 0.007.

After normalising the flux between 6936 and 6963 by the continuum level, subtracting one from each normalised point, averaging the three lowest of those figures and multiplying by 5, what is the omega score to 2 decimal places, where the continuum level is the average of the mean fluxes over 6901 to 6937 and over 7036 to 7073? -0.10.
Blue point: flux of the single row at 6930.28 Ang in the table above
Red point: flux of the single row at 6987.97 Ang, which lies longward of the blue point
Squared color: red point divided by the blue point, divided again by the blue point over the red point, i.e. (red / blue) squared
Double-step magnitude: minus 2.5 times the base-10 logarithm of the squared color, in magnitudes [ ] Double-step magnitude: 0.10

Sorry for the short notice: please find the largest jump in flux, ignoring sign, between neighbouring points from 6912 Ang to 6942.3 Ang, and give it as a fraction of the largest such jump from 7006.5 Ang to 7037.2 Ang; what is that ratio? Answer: 0.96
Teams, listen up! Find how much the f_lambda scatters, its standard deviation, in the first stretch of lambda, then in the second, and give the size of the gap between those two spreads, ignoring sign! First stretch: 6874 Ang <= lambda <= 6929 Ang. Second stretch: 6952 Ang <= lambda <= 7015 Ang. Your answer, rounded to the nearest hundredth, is 0.03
